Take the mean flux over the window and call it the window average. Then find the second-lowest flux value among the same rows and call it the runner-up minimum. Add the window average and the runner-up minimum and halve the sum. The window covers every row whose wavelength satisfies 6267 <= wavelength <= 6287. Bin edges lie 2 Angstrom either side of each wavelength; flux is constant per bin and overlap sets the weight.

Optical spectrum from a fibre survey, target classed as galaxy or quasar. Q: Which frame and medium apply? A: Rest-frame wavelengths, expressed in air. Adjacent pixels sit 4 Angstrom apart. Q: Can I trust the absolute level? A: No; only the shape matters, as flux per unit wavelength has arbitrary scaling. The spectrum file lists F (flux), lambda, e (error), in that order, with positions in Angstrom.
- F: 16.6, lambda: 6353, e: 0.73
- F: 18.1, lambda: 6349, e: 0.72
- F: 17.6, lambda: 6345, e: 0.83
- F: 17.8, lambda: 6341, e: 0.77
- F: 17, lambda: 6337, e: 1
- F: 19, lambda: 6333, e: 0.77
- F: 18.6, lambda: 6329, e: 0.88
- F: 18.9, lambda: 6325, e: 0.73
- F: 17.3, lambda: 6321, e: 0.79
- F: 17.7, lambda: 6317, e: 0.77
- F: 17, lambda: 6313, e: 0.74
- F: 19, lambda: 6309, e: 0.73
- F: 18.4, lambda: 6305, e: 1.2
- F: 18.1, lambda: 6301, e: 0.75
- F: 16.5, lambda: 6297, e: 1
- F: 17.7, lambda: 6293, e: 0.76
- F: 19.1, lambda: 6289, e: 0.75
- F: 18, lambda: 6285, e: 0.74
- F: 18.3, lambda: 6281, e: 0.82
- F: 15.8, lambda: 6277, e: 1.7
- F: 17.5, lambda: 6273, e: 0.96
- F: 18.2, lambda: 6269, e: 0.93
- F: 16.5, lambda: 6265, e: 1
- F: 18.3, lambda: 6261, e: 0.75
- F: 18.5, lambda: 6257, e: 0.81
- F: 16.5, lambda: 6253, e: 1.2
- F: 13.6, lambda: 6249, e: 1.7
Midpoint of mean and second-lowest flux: 17.5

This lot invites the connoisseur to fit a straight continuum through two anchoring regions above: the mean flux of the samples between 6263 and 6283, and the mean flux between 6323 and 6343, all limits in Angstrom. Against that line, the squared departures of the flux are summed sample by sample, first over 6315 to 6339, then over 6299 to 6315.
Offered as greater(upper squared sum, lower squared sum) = 3.7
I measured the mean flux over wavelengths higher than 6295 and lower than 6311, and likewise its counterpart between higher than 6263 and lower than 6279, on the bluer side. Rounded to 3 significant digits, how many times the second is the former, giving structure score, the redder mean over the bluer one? 1.06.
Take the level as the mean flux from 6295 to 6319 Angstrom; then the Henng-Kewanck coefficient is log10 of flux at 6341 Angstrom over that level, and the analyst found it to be 0.00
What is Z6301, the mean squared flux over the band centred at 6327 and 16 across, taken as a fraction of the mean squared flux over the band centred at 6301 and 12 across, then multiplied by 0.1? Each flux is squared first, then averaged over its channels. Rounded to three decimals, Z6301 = 0.109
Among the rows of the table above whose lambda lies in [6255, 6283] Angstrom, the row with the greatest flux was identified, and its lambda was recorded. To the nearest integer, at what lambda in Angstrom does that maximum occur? 6257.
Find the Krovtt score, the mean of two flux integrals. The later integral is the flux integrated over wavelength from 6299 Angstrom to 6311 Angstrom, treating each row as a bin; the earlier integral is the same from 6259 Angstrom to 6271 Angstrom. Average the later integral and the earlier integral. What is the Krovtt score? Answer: 217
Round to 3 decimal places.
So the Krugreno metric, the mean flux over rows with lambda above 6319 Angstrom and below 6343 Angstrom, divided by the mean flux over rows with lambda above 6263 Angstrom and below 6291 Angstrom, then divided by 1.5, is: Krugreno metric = 0.684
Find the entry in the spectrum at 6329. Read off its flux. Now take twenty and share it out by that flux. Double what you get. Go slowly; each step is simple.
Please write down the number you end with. 2.15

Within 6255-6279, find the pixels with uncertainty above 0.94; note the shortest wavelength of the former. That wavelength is 6265 Angstrom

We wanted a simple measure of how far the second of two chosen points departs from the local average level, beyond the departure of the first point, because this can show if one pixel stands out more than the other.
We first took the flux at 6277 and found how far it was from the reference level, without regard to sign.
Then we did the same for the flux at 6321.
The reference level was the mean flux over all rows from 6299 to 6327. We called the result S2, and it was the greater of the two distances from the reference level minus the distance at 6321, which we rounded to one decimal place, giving 1.5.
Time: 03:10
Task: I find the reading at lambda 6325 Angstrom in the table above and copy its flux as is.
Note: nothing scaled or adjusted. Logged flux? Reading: 18.9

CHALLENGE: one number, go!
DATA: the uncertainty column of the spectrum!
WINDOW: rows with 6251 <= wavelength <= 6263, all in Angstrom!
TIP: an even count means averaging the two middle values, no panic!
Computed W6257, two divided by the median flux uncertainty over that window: 2.47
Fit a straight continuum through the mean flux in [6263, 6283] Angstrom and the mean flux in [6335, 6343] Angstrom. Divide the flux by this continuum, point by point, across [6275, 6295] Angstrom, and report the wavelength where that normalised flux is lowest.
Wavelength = 6277 Angstrom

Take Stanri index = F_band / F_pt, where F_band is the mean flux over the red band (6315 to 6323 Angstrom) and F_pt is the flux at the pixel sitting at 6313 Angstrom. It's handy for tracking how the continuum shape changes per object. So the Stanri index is 1.03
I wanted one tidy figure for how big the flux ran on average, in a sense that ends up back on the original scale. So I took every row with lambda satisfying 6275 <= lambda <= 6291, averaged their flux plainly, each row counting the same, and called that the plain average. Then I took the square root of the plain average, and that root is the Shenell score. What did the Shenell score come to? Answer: 4.22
